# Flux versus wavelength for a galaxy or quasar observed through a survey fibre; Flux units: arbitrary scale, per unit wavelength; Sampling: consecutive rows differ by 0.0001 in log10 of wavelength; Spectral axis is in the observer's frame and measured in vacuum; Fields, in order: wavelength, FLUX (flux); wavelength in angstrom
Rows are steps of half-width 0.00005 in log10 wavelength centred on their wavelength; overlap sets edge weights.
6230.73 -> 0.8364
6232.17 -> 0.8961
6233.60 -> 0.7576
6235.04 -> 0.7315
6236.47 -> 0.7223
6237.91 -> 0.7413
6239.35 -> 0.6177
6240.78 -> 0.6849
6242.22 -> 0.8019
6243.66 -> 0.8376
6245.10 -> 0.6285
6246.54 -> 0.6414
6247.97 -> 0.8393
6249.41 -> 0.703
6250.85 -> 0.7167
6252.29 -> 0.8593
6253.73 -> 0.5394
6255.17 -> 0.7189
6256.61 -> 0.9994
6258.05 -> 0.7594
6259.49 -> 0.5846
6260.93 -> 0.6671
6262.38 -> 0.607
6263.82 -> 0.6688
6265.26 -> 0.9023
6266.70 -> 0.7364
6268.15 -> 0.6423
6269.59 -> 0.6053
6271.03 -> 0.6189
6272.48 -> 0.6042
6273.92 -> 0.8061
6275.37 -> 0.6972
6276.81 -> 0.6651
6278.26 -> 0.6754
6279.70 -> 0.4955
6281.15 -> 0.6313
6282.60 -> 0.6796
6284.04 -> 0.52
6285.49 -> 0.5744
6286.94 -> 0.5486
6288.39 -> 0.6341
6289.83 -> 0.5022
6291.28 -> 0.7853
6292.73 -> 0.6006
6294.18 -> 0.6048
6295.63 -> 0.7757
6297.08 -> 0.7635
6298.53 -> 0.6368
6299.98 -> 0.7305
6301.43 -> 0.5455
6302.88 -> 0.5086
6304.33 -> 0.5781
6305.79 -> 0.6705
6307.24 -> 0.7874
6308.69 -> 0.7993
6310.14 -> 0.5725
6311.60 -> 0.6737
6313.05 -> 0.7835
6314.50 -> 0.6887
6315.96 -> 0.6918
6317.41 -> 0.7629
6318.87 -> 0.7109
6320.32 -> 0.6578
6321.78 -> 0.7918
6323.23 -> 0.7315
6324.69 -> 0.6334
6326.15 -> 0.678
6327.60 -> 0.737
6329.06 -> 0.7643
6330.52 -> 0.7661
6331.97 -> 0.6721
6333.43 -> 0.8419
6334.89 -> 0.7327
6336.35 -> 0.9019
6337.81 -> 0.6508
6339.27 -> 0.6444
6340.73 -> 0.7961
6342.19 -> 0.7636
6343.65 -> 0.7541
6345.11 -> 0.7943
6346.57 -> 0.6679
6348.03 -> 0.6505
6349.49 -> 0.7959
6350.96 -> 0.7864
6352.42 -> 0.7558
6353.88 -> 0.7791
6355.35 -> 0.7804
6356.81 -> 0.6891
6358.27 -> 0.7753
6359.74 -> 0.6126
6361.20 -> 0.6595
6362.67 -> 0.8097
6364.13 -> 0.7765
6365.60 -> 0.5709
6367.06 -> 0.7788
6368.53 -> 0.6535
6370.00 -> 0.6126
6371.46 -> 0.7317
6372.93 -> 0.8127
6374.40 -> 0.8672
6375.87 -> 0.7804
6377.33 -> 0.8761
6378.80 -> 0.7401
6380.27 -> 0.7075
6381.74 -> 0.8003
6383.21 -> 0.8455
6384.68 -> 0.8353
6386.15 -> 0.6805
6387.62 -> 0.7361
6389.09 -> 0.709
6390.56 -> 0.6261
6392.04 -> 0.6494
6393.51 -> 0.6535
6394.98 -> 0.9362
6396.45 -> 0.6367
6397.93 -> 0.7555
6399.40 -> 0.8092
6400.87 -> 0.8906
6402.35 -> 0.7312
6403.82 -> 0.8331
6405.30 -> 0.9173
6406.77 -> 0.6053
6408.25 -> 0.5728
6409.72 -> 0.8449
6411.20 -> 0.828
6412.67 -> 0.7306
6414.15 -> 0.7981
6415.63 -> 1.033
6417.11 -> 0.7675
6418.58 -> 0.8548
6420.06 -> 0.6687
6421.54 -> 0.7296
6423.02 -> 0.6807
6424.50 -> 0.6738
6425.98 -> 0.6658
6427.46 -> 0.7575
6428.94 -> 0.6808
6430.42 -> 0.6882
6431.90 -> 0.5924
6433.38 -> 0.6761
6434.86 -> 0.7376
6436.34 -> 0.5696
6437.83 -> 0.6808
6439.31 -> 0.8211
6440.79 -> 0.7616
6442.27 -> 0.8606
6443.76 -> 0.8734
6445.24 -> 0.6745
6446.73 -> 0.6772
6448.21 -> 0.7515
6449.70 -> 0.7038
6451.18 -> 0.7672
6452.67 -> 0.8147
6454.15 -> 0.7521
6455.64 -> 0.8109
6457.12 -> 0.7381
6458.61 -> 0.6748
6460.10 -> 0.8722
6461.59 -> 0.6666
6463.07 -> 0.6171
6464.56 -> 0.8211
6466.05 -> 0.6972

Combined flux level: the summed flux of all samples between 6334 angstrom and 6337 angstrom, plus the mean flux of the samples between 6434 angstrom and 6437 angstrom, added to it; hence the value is 2.29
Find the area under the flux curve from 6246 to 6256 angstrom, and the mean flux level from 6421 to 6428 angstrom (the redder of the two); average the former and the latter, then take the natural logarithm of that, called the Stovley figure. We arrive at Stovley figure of 1.38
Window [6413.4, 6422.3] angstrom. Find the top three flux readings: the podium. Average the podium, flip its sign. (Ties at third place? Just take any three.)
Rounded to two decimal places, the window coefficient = -0.90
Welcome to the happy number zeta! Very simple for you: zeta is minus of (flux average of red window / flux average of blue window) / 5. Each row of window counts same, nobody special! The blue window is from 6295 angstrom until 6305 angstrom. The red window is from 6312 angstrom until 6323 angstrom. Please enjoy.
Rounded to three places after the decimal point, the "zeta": -0.224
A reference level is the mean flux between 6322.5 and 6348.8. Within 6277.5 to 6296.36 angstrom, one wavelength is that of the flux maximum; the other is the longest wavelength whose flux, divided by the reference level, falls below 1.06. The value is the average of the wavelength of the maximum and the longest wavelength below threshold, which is 6293.5 angstrom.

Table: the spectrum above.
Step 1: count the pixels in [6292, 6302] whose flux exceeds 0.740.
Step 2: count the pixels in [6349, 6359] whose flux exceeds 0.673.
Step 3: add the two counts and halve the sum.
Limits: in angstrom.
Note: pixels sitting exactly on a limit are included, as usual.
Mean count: 4.50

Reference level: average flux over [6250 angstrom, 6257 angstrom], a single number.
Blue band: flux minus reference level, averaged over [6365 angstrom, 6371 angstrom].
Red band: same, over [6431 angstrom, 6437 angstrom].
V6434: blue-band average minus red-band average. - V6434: 0.01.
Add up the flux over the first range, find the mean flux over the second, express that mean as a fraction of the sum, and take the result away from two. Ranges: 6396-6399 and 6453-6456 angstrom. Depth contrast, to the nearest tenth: 1.4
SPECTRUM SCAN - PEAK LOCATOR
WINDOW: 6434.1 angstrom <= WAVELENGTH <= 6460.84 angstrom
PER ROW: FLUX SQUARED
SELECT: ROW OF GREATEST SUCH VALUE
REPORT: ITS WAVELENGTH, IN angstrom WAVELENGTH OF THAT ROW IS 6443.76 angstrom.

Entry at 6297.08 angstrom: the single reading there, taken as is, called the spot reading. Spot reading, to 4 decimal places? 0.7635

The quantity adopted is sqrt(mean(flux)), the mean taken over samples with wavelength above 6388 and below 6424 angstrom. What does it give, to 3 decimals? 0.872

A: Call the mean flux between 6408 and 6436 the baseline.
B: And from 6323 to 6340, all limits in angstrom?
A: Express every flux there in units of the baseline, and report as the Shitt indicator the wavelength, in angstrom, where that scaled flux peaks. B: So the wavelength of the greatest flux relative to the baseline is 6336.35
